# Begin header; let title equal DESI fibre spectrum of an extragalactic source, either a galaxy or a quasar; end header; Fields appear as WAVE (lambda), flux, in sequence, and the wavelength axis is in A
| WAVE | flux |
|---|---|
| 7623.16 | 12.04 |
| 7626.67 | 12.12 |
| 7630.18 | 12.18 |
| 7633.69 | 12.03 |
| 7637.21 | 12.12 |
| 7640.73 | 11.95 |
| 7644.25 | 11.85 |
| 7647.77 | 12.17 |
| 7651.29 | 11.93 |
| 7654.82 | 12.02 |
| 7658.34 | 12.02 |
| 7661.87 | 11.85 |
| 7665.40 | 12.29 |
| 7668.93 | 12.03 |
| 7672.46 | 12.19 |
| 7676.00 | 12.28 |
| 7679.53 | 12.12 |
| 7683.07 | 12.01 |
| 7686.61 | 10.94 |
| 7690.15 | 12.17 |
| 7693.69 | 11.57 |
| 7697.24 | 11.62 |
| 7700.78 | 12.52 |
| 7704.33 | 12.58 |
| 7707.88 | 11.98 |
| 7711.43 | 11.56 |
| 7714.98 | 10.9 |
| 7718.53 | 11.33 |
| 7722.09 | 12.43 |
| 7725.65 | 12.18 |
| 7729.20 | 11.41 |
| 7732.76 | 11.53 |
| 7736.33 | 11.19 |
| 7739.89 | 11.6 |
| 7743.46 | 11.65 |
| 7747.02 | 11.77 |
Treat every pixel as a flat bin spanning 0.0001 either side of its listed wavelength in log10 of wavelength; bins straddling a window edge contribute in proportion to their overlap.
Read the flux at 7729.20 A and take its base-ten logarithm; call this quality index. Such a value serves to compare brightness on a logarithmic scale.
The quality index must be 1.06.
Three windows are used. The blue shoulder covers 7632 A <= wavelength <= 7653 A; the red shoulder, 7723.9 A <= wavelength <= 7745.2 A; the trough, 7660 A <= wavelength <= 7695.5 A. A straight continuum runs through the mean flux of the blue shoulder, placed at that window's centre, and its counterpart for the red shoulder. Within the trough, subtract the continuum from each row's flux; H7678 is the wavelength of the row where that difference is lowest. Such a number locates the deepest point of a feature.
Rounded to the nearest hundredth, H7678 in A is 7686.61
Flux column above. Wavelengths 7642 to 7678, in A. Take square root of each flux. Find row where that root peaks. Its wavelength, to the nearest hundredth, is 7665.40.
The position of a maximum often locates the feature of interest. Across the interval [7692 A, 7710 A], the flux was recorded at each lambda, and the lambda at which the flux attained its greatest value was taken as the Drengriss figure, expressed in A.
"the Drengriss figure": 7704.33 A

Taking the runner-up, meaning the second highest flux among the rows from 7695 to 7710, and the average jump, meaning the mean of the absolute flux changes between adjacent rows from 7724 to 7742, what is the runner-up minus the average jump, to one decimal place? 12.1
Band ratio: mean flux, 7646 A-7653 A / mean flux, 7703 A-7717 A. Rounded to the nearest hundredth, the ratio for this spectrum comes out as 1.03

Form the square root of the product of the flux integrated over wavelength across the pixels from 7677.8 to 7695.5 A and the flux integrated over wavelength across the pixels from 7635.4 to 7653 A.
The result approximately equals 210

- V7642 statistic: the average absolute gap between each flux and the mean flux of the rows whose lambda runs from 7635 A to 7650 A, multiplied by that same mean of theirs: 1.5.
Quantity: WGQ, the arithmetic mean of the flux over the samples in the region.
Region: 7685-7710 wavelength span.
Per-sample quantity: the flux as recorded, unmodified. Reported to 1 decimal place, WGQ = 11.9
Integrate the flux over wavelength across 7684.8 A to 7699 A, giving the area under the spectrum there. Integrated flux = 164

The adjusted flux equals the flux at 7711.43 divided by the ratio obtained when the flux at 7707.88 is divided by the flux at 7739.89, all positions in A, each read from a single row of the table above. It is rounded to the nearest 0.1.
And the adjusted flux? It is 11.2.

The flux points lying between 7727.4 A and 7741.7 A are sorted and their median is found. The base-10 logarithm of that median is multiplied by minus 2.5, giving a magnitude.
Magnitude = -2.65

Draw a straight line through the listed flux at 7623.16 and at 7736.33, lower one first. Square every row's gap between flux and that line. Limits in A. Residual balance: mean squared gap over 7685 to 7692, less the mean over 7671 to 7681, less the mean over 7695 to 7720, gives -0.35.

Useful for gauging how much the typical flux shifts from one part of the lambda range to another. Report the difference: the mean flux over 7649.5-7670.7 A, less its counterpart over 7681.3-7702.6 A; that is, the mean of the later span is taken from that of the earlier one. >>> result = 0.22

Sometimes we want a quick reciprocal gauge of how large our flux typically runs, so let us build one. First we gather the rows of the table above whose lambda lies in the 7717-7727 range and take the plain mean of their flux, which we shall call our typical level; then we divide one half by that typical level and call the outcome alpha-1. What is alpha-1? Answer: 0.0417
